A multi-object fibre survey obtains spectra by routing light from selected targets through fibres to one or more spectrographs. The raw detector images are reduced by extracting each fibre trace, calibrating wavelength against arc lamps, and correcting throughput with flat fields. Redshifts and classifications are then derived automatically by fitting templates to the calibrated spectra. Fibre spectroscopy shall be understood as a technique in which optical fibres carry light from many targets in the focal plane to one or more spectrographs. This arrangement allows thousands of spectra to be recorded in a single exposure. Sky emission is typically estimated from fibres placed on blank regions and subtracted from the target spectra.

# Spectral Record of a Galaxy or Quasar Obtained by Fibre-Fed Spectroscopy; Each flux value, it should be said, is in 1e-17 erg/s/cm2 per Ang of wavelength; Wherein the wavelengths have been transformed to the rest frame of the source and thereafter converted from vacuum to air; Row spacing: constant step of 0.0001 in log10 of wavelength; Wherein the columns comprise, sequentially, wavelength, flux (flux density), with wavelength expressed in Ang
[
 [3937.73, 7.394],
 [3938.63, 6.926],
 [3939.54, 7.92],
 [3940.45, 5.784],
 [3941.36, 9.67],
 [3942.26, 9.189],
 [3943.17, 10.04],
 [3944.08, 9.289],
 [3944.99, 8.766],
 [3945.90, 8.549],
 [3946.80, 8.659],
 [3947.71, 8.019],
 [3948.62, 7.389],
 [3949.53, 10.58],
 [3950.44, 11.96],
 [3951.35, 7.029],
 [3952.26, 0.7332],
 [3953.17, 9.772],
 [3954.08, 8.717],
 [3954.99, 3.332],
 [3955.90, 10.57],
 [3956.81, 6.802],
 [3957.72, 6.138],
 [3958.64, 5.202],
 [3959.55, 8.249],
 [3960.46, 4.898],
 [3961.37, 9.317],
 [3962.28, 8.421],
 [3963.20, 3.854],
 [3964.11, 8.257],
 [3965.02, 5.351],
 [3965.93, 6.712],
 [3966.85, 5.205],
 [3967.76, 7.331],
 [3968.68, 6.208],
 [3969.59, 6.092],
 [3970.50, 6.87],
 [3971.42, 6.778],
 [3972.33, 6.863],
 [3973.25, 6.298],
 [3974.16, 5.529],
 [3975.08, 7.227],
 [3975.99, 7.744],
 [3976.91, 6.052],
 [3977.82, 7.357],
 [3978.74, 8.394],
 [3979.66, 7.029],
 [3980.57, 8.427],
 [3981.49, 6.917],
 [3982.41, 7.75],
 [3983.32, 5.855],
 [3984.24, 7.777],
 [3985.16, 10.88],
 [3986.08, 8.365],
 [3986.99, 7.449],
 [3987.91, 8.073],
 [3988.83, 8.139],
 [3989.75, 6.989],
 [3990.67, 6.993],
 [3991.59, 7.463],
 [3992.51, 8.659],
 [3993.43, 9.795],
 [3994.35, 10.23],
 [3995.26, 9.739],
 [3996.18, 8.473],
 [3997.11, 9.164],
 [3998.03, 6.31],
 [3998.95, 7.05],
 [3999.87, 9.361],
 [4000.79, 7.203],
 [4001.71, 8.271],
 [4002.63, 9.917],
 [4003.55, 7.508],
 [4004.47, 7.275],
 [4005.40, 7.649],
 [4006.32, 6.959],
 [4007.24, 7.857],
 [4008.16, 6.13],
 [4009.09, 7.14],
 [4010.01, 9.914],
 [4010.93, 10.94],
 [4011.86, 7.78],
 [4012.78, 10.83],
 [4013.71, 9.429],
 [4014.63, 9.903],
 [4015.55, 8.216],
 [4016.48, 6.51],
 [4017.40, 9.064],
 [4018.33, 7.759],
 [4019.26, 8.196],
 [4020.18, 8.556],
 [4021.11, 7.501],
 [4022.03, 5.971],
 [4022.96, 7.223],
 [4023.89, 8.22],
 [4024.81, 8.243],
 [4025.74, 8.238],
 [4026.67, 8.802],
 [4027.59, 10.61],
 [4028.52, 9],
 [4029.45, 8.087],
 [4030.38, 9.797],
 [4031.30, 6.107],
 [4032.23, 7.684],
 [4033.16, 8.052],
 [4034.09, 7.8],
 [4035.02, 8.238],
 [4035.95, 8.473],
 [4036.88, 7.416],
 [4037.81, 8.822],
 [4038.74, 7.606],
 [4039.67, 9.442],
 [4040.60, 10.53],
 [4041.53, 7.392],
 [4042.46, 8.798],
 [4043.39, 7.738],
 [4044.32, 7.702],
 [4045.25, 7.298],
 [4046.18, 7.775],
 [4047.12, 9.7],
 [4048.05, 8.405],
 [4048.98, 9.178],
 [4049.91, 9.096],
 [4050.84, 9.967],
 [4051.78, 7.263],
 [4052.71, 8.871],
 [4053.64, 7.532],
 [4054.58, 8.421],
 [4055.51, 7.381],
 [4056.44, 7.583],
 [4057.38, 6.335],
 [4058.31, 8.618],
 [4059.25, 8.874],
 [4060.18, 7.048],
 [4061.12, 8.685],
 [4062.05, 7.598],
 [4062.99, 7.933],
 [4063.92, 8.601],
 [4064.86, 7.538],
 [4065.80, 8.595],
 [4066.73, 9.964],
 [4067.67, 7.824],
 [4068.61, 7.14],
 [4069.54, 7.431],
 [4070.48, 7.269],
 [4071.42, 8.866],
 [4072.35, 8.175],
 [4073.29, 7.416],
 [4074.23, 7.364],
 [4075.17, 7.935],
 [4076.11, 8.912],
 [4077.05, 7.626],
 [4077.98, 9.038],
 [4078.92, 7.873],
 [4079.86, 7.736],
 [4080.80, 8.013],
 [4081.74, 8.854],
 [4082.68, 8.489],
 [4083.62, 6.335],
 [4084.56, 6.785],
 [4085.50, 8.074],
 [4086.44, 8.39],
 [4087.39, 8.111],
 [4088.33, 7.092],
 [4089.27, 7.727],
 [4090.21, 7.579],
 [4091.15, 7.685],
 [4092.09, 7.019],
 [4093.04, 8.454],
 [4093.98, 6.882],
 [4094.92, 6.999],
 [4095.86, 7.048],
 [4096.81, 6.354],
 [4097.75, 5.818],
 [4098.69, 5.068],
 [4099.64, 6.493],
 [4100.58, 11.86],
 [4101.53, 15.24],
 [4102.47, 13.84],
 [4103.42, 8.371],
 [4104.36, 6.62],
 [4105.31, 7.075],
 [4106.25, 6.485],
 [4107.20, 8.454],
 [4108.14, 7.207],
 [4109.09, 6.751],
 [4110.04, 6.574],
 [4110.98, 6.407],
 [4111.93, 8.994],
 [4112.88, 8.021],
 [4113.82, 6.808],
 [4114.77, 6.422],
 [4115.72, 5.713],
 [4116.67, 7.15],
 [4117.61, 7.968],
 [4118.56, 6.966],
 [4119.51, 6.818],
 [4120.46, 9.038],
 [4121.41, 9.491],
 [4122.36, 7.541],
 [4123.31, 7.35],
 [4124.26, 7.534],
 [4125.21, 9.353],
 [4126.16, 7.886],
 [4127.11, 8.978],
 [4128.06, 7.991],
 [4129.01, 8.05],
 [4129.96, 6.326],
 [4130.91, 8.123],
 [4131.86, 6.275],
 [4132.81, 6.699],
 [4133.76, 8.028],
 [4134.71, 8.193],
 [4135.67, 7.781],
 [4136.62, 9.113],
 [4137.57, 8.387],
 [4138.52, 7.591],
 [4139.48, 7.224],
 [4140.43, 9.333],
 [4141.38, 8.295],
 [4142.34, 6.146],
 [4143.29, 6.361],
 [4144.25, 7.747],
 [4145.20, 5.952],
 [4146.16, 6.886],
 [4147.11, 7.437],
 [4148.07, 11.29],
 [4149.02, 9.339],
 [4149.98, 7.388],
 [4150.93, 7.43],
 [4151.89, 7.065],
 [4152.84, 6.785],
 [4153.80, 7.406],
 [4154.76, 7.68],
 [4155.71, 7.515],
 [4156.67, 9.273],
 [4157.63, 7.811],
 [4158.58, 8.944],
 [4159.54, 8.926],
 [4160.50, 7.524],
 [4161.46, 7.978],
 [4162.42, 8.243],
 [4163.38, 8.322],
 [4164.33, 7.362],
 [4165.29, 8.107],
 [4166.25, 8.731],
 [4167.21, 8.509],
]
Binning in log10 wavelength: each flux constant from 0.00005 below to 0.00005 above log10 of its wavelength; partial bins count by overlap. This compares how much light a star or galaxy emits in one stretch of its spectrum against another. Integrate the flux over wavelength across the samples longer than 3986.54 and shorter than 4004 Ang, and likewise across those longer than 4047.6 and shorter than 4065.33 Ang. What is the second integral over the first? 1.00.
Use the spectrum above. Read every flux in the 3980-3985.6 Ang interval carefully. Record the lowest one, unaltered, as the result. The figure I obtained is 5.855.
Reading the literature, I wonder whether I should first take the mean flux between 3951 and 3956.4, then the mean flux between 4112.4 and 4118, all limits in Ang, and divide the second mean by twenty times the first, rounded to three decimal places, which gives 0.052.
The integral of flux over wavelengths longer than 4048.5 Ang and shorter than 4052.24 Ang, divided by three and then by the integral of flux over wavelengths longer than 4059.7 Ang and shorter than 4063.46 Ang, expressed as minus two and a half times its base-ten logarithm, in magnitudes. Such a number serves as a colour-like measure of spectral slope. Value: 1.06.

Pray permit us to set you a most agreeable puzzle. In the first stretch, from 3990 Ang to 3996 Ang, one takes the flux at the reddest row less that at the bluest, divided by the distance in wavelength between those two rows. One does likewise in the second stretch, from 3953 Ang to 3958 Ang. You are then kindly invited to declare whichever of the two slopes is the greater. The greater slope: 0.60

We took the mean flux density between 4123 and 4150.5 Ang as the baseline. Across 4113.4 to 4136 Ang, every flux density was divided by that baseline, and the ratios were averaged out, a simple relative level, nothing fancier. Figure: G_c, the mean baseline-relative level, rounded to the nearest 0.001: 0.971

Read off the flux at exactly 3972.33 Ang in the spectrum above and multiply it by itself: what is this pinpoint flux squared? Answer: 47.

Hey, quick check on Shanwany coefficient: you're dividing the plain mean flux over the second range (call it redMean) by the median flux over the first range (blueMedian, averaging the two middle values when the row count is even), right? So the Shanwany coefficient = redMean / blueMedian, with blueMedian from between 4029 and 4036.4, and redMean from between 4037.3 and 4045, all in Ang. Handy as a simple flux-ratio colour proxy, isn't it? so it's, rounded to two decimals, 1.05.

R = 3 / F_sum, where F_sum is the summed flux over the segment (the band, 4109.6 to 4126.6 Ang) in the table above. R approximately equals 0.0221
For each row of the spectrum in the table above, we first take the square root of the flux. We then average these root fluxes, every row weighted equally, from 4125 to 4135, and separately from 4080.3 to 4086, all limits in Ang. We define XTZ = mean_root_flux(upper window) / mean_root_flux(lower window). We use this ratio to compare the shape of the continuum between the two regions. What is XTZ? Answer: 1.00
